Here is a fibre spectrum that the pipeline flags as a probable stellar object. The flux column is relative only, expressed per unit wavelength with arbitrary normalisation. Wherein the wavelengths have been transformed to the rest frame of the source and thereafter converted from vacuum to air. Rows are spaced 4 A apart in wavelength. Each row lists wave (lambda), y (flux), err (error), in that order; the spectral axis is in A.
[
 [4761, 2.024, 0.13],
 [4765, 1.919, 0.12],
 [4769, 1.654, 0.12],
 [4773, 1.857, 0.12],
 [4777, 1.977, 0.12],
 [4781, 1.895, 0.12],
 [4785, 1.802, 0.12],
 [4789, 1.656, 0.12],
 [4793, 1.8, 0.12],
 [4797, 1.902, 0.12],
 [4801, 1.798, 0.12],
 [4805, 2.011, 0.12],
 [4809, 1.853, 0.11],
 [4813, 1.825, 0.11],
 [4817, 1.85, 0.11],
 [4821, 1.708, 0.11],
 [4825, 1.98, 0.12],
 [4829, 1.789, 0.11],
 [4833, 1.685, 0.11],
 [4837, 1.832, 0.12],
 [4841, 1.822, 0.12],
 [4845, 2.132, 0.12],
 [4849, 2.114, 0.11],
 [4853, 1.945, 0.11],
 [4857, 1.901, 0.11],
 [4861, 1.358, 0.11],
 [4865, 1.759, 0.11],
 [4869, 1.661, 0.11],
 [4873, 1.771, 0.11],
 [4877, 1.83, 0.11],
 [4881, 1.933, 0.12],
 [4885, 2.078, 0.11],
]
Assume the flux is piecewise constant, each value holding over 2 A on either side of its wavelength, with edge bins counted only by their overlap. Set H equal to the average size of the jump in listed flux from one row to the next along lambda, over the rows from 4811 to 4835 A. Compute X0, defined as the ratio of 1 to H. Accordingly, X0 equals 6.8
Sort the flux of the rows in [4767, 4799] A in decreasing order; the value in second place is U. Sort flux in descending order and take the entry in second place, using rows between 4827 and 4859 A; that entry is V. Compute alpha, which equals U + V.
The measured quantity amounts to 4.02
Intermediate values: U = 1.902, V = 2.114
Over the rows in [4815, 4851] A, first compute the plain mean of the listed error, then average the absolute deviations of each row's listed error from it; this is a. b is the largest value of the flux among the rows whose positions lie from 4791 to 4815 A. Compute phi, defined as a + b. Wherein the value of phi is 2.02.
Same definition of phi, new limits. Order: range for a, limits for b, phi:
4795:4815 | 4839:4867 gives 2.14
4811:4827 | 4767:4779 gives 1.98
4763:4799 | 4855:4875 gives 1.90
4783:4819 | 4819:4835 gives 1.98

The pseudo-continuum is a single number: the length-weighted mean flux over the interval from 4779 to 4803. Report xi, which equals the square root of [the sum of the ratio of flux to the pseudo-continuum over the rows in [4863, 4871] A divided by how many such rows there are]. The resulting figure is 0.97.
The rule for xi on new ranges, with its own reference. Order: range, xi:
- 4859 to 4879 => 0.96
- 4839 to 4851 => 1.06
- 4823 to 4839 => 1.00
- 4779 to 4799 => 1.00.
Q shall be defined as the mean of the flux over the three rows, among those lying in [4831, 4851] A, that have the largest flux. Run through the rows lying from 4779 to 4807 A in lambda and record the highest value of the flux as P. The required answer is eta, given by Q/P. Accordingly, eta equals 1.01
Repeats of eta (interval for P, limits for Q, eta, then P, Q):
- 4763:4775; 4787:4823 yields 1.00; 1.919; 1.92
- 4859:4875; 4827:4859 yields 1.17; 1.771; 2.06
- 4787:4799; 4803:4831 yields 1.02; 1.902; 1.95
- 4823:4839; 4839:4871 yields 1.04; 1.98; 2.06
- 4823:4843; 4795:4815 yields 0.97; 1.98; 1.92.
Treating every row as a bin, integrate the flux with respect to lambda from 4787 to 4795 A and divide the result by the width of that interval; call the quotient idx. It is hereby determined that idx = 1.73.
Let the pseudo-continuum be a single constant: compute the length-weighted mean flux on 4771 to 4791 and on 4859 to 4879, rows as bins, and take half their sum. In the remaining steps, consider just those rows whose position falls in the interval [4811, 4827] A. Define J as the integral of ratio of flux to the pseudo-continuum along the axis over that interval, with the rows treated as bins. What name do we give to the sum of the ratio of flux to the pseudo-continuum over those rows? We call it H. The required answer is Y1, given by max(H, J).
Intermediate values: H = 4.2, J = 17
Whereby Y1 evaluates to 17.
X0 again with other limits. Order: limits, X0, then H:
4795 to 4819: 9.5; 0.11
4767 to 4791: 7.8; 0.13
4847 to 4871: 4.0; 0.25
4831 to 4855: 7.6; 0.13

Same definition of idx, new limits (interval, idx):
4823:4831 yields 1.88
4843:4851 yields 2.12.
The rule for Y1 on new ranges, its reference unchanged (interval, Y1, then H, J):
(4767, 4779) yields 12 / 3.1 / 12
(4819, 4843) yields 25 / 6.2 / 25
